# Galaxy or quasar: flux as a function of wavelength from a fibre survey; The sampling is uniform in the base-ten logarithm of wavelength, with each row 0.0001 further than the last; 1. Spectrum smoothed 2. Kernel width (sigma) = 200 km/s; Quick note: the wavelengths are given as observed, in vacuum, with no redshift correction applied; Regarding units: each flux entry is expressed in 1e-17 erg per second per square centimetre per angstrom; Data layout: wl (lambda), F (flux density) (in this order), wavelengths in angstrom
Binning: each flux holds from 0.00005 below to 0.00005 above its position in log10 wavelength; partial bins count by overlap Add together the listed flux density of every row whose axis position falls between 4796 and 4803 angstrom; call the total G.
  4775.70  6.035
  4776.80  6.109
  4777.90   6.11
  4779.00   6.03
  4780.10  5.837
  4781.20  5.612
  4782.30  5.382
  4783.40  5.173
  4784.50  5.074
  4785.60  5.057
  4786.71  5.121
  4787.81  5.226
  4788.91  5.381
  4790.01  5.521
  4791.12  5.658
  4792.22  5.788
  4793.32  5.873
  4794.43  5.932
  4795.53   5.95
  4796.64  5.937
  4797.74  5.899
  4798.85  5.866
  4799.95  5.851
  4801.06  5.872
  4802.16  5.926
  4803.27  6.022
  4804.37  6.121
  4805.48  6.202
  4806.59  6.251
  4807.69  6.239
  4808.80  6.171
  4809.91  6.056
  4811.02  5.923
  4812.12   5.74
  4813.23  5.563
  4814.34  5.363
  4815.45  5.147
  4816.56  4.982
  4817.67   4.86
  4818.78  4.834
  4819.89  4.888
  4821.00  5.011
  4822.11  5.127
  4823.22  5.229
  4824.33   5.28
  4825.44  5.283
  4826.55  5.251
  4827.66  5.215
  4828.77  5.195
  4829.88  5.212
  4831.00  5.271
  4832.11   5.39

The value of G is 35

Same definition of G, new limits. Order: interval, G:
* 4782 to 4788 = 31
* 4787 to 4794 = 33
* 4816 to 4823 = 30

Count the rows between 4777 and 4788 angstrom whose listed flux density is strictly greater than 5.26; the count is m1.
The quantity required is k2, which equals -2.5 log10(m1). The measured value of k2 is -1.7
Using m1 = 5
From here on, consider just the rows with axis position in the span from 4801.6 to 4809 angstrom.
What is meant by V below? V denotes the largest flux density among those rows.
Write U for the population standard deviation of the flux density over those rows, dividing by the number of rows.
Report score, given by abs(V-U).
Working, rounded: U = 0.11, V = 6.251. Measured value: 6.1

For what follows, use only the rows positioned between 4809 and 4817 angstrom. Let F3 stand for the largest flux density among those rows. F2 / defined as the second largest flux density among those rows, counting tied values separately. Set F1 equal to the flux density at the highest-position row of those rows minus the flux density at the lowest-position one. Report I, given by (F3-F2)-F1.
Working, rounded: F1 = -1.1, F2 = 5.923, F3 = 6.056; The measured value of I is 1.2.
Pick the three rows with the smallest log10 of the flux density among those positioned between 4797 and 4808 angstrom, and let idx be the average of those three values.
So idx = 0.768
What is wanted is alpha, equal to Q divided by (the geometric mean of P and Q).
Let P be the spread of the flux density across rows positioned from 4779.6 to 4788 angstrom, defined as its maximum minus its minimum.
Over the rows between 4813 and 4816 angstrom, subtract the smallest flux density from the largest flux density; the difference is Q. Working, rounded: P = 0.8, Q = 0.42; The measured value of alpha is 0.7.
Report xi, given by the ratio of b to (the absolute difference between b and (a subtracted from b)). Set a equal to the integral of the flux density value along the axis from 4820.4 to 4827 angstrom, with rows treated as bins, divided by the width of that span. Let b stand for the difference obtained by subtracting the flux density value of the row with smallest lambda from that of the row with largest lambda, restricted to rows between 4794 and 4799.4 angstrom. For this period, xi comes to -0.01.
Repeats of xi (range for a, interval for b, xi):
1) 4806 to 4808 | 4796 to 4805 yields 0.03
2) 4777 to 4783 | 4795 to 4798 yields -0.01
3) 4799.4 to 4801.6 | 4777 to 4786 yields -0.18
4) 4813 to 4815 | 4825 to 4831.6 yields 0.00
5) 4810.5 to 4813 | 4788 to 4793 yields 0.07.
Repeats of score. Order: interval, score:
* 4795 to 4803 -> 5.9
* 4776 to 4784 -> 5.8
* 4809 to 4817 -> 5.7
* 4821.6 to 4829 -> 5.2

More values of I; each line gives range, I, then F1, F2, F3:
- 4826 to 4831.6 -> 0.0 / 0.0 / 5.251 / 5.271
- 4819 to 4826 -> -0.4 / 0.4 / 5.28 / 5.283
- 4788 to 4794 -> -0.4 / 0.5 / 5.788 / 5.873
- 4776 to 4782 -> 0.5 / -0.5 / 6.109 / 6.11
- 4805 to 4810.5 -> 0.2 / -0.1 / 6.239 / 6.251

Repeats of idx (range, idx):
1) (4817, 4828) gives 0.687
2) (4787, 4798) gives 0.730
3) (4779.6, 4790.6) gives 0.706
